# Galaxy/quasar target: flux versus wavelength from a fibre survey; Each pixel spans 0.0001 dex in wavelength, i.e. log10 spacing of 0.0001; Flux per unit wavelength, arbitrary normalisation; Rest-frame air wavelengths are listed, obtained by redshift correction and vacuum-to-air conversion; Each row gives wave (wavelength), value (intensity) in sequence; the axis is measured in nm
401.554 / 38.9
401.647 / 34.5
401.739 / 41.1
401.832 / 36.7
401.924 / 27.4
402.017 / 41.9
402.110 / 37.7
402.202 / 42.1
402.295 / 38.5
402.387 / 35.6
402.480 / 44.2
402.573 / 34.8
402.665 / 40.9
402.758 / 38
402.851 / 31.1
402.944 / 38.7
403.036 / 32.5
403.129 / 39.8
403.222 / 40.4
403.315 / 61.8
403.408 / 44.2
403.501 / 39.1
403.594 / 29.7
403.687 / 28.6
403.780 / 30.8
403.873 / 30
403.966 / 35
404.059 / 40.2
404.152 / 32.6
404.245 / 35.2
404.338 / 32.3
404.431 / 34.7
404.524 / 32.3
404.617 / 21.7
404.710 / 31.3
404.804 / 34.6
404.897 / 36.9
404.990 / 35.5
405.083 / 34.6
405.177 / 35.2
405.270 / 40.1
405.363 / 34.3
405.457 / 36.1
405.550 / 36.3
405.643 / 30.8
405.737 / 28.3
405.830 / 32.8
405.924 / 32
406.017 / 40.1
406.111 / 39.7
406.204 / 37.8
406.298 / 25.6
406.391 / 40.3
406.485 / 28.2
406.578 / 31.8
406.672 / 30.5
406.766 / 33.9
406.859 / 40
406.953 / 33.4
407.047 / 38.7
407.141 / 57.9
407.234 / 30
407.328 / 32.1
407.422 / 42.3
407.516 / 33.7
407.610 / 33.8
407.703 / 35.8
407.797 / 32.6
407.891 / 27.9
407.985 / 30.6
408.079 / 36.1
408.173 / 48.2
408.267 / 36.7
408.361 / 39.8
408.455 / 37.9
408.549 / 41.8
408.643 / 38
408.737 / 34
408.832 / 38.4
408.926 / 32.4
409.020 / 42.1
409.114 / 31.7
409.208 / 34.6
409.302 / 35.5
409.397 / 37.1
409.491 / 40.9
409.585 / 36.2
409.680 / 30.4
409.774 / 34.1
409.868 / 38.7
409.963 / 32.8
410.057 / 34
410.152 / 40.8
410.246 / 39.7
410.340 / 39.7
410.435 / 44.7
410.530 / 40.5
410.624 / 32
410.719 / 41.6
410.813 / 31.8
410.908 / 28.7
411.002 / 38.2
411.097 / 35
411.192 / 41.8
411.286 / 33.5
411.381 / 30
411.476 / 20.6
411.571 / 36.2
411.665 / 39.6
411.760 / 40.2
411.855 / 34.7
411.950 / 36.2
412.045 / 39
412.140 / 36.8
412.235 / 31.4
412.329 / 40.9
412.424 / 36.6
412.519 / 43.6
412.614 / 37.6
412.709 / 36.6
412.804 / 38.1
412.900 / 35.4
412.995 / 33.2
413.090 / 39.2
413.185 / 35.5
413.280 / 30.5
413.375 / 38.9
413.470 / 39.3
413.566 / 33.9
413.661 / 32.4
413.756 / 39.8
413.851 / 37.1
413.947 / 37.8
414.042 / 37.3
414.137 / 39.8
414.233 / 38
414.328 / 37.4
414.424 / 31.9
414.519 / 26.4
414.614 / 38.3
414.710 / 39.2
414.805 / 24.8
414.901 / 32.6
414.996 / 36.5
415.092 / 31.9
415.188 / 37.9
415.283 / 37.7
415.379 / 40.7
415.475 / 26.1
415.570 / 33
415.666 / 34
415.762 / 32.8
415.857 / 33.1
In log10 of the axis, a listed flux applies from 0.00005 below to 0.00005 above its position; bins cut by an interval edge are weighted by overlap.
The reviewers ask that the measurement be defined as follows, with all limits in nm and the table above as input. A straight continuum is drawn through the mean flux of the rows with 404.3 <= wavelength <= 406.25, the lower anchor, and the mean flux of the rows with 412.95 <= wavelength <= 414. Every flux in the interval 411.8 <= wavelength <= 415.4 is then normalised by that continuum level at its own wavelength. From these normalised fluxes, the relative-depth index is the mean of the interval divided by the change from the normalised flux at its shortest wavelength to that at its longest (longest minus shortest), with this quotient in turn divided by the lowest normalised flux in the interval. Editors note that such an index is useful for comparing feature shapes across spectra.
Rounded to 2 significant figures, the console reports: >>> 10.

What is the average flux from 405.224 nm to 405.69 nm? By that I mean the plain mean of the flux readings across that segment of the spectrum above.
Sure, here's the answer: 35.5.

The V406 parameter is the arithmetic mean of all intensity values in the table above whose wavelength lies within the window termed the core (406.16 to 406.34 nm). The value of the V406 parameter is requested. 31.7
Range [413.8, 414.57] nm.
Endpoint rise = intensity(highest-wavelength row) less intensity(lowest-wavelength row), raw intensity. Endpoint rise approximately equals -11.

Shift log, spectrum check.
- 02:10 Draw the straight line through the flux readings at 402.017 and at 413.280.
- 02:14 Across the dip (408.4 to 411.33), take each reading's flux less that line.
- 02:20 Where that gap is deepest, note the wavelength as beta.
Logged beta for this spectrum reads 410.908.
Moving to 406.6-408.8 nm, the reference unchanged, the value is 407.891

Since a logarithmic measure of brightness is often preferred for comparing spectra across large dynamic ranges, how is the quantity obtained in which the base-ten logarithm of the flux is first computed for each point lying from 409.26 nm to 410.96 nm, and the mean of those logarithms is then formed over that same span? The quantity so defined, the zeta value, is 1.56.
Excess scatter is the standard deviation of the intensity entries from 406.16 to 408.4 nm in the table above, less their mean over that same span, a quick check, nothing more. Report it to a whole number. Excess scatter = -29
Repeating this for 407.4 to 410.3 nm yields -32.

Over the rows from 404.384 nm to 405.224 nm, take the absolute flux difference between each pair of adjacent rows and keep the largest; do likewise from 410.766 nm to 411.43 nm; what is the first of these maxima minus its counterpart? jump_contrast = 1.1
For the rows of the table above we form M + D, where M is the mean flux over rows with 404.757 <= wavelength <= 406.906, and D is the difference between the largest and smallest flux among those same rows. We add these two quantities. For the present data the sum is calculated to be 49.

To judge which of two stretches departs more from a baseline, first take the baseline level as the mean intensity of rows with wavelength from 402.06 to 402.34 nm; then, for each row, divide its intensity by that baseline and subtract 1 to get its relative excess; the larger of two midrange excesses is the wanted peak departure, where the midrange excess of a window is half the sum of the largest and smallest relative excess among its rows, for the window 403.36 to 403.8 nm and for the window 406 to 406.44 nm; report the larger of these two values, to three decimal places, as -0.077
